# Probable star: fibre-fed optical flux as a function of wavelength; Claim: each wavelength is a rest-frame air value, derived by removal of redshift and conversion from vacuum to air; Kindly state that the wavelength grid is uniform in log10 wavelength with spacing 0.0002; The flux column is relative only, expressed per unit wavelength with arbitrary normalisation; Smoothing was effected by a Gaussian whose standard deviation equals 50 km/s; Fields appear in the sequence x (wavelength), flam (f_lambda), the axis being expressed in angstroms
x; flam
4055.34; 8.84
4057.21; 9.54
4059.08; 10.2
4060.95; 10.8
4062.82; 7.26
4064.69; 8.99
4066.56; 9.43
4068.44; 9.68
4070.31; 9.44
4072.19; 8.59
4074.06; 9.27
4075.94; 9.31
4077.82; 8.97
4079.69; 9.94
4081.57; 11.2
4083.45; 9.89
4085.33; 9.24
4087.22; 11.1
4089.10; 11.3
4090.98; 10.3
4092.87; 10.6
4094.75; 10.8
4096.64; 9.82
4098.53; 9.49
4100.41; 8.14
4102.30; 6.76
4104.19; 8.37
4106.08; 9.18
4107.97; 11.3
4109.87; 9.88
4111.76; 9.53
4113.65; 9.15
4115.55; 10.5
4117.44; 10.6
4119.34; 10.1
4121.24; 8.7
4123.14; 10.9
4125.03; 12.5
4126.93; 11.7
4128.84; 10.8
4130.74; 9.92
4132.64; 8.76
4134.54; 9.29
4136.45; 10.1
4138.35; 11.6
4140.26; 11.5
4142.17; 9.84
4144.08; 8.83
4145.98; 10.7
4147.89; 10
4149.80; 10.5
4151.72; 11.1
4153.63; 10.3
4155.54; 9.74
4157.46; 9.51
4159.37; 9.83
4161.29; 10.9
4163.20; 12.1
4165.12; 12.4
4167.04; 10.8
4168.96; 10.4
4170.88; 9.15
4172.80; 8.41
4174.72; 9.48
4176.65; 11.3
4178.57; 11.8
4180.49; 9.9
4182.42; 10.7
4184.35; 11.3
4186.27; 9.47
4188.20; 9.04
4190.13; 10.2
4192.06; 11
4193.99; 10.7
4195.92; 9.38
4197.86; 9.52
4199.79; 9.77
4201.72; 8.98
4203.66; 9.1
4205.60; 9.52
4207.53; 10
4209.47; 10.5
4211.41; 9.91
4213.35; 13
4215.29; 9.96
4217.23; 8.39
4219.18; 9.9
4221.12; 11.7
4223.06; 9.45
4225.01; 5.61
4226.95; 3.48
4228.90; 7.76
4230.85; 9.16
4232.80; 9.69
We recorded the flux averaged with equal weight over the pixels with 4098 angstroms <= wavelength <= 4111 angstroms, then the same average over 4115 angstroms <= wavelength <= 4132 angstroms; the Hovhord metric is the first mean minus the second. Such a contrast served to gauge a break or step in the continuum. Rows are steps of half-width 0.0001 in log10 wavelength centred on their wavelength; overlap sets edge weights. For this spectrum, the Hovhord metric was -1.6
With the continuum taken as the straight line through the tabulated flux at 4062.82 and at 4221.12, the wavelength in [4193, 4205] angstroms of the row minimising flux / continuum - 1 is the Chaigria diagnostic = 4201.72 angstroms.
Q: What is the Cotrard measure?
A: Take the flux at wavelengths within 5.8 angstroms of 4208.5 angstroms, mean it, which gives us 10.3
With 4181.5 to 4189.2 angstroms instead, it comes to 10.1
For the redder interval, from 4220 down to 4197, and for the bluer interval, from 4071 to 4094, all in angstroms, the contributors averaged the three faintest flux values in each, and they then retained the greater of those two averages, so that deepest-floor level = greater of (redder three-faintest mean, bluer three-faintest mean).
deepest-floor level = 8.933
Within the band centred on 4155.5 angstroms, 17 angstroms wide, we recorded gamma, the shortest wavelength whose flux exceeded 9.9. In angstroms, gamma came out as 4147.89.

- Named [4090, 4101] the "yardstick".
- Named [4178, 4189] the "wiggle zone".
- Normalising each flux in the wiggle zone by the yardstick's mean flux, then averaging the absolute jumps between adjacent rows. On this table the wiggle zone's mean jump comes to 0.11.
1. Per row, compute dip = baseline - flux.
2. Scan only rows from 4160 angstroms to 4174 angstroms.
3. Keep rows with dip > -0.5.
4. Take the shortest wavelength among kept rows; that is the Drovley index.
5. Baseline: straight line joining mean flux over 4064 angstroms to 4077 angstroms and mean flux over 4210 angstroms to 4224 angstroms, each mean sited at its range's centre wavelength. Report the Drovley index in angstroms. 4168.96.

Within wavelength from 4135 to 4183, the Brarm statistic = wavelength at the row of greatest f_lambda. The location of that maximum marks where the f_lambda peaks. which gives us 4165.12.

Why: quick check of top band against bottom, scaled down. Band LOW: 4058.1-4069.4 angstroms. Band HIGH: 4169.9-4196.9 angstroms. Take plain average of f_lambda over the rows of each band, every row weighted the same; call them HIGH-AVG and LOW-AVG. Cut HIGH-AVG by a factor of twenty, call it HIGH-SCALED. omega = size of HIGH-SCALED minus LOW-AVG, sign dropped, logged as 8.9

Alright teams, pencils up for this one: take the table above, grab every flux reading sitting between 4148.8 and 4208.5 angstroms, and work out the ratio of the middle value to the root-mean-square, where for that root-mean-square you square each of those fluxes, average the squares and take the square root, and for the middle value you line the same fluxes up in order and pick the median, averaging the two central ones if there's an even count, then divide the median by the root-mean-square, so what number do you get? 0.976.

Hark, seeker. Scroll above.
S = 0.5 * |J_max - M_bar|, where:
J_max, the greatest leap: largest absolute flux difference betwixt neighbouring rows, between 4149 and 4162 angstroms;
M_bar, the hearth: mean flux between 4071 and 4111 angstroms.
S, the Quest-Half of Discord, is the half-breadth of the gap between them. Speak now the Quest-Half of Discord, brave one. 4.3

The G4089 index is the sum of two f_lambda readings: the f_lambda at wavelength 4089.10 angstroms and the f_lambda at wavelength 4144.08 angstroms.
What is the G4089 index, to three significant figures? 20.1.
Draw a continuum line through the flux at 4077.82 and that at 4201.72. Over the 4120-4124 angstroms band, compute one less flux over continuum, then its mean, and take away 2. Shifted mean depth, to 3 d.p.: -2.092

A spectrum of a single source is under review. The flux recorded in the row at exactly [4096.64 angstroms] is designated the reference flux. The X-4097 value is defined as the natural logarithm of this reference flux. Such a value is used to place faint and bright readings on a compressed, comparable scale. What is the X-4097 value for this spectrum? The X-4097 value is 2.28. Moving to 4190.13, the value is 2.32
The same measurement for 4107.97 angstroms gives 2.42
